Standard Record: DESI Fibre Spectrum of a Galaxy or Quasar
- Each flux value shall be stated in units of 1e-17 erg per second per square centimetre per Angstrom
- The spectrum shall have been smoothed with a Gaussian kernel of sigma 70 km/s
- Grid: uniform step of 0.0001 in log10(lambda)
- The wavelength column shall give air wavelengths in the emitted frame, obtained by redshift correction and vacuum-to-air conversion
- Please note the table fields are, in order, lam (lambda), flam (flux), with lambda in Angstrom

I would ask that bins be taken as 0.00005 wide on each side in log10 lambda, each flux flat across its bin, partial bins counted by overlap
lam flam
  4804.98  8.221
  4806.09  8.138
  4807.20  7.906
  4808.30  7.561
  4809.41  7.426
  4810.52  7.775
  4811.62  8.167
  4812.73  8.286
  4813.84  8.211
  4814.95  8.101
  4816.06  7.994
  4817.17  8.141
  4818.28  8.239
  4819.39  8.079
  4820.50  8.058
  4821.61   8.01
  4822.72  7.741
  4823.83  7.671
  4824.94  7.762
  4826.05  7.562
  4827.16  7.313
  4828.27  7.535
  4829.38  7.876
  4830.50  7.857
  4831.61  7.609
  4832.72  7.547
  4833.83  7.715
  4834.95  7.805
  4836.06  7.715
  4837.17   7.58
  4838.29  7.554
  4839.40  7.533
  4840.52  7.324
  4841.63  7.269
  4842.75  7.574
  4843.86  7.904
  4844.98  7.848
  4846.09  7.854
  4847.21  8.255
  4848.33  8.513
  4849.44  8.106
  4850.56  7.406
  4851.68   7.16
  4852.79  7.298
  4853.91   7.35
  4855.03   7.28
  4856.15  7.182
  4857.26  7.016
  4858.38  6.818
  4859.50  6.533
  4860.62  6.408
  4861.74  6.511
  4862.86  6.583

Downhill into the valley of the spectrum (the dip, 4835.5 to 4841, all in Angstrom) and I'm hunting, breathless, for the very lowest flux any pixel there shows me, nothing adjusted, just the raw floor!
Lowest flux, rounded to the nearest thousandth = 7.324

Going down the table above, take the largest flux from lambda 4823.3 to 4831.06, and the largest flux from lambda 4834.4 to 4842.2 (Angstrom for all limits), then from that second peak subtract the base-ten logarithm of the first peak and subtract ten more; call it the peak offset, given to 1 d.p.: -3.1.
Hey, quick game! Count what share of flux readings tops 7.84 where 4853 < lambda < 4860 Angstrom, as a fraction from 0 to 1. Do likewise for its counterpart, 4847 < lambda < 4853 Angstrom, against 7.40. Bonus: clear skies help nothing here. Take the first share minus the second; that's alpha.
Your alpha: -0.67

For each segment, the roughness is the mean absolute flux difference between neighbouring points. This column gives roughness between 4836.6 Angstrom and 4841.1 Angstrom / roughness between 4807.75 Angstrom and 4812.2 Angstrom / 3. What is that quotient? 0.10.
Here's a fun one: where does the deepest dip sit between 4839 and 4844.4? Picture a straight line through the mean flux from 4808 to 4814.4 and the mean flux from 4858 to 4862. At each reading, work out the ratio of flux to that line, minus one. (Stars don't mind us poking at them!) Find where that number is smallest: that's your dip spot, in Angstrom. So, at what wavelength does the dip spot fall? 4841.63 Angstrom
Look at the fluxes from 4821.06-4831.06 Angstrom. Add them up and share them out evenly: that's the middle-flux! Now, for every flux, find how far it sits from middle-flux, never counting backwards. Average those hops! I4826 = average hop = 0.16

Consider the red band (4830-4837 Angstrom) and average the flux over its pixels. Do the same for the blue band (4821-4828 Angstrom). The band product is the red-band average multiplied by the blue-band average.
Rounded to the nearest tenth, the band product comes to 59.2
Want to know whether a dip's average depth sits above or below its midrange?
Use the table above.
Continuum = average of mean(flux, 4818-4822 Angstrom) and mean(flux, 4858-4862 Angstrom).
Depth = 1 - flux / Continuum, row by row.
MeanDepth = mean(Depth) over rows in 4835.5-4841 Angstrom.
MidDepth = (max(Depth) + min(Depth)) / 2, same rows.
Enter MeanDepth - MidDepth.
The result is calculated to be -0.003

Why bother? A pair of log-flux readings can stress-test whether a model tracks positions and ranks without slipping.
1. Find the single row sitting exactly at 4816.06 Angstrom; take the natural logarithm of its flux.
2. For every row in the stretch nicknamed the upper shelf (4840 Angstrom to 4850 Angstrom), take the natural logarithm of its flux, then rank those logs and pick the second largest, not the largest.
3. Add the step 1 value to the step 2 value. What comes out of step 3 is 4.19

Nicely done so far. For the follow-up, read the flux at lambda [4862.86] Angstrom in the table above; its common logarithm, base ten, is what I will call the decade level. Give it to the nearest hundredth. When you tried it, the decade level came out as 0.82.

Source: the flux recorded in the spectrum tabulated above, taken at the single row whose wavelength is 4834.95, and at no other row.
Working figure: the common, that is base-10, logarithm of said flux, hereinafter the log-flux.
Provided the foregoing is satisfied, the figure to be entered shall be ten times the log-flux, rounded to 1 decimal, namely 8.9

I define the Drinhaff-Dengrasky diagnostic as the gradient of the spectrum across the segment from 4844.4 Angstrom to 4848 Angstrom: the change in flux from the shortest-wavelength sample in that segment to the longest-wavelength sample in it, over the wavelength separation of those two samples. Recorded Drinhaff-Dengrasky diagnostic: 0.18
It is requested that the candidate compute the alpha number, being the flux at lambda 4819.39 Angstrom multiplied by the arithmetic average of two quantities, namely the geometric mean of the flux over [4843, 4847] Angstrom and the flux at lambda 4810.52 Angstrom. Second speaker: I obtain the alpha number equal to 63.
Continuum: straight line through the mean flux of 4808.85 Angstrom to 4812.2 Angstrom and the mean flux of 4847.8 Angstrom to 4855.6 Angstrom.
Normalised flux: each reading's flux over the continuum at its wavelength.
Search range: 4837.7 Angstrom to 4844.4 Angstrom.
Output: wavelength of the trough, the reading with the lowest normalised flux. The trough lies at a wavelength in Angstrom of 4841.63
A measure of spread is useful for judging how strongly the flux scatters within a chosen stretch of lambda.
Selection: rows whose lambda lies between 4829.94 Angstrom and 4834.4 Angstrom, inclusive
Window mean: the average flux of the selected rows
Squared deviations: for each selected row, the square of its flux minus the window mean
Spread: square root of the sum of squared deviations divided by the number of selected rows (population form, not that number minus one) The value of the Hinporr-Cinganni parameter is 0.12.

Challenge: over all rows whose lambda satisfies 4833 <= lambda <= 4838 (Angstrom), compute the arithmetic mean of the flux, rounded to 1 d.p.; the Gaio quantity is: 7.7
